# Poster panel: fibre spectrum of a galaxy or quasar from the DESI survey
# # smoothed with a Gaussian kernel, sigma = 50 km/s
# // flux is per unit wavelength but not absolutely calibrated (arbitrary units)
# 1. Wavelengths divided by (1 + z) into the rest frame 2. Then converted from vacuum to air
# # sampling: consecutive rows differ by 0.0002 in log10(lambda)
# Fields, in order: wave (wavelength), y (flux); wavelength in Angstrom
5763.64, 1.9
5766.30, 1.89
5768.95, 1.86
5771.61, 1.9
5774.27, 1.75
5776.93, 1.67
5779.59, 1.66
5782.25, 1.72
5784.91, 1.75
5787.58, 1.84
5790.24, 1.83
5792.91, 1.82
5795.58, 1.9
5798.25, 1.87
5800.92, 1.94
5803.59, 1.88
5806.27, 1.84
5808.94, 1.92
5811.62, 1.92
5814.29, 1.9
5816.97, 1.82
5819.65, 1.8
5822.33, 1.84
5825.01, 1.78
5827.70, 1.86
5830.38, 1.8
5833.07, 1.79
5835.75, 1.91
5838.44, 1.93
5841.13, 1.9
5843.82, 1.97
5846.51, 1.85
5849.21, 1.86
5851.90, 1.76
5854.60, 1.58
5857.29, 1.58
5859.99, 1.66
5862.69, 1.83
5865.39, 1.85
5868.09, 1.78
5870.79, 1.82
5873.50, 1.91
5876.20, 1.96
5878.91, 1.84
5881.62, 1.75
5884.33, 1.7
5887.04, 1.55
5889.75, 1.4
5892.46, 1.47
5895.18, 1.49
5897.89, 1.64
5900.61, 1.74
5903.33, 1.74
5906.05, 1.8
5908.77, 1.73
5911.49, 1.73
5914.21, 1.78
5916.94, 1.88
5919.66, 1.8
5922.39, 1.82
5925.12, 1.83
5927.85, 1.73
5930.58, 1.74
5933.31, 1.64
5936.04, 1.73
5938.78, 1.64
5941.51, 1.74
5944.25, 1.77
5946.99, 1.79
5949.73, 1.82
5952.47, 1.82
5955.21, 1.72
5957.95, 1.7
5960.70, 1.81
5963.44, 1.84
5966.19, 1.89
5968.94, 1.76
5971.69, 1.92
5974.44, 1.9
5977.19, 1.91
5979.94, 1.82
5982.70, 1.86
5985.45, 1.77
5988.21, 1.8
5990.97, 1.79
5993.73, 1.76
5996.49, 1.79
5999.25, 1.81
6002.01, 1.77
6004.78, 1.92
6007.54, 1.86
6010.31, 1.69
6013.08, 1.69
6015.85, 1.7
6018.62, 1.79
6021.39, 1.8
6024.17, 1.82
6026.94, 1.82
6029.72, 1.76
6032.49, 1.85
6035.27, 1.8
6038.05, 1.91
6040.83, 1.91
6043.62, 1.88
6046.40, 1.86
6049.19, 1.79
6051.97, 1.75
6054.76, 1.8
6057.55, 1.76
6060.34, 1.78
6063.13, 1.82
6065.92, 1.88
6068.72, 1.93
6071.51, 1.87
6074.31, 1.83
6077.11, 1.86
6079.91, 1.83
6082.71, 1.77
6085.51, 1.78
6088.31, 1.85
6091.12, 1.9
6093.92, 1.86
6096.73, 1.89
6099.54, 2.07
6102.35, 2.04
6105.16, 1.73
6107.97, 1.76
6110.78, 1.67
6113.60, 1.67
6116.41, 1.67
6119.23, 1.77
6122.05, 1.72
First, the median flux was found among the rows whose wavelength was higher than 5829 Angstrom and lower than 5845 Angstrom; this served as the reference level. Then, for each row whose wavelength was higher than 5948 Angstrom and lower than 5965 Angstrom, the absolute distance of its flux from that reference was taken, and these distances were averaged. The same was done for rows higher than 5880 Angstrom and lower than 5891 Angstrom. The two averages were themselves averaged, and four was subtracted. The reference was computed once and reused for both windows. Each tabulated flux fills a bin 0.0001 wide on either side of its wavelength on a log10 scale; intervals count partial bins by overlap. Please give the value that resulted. -3.79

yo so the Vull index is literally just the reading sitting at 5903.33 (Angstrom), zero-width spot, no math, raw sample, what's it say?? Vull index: 1.74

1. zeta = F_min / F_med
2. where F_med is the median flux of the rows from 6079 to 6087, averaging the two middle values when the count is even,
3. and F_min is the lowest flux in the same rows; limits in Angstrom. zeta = 0.994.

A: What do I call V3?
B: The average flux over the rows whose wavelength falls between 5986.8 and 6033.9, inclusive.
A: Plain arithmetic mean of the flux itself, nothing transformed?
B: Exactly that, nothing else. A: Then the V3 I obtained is 1.789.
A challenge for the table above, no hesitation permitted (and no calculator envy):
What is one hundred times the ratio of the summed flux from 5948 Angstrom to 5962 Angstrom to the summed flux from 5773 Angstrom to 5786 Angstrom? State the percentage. 104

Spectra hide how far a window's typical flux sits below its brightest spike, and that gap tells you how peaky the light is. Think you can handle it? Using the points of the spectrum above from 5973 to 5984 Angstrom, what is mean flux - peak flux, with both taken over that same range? -0.037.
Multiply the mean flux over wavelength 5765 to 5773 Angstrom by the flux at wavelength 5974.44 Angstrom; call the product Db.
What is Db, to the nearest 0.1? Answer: 3.6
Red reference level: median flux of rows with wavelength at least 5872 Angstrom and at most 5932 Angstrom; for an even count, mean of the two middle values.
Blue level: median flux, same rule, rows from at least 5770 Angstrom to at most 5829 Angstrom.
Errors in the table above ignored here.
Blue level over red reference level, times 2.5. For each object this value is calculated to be 2.64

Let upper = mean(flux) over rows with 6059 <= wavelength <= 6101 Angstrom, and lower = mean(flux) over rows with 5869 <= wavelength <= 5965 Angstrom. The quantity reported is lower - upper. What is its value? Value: -0.12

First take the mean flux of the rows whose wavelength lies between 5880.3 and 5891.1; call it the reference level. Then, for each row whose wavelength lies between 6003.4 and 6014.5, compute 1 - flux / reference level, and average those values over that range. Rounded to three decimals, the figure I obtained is -0.119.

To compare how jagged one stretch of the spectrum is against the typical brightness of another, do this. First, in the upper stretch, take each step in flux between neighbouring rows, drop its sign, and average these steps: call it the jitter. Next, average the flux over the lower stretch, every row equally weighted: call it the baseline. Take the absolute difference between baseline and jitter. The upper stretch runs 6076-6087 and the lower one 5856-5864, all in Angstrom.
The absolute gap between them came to 1.66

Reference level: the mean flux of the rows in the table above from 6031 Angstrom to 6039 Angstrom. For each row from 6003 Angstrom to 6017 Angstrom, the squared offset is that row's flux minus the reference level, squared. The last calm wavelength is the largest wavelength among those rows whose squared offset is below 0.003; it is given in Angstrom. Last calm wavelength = 6007.54 Angstrom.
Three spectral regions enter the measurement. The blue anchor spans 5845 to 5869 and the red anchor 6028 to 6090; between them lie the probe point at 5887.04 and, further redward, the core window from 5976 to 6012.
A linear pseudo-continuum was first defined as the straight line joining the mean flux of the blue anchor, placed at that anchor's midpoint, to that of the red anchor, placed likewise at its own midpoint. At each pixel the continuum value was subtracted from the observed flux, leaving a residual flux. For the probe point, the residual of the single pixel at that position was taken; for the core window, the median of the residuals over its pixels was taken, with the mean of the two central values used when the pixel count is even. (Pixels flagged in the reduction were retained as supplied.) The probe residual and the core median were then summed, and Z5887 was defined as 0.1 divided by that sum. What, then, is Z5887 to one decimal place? -0.5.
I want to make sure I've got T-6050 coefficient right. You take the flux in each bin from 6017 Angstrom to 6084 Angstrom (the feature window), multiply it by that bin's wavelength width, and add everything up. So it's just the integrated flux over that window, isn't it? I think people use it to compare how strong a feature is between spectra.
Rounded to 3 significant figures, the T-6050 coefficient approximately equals 122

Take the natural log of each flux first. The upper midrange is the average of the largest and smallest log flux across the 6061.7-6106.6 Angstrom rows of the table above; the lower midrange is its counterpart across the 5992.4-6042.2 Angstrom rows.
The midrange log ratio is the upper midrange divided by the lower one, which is 1.08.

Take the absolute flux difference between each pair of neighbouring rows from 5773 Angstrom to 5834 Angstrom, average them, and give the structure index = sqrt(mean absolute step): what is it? 0.22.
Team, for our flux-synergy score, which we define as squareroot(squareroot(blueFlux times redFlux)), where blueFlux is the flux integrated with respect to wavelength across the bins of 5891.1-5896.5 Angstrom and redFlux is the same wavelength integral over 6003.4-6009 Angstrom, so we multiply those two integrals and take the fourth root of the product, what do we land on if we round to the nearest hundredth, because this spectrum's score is 3.03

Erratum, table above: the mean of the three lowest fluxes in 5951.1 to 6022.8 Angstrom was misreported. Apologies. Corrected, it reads 1.69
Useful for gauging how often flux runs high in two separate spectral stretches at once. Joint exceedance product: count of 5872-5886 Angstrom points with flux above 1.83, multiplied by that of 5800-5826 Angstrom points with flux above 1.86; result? 15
